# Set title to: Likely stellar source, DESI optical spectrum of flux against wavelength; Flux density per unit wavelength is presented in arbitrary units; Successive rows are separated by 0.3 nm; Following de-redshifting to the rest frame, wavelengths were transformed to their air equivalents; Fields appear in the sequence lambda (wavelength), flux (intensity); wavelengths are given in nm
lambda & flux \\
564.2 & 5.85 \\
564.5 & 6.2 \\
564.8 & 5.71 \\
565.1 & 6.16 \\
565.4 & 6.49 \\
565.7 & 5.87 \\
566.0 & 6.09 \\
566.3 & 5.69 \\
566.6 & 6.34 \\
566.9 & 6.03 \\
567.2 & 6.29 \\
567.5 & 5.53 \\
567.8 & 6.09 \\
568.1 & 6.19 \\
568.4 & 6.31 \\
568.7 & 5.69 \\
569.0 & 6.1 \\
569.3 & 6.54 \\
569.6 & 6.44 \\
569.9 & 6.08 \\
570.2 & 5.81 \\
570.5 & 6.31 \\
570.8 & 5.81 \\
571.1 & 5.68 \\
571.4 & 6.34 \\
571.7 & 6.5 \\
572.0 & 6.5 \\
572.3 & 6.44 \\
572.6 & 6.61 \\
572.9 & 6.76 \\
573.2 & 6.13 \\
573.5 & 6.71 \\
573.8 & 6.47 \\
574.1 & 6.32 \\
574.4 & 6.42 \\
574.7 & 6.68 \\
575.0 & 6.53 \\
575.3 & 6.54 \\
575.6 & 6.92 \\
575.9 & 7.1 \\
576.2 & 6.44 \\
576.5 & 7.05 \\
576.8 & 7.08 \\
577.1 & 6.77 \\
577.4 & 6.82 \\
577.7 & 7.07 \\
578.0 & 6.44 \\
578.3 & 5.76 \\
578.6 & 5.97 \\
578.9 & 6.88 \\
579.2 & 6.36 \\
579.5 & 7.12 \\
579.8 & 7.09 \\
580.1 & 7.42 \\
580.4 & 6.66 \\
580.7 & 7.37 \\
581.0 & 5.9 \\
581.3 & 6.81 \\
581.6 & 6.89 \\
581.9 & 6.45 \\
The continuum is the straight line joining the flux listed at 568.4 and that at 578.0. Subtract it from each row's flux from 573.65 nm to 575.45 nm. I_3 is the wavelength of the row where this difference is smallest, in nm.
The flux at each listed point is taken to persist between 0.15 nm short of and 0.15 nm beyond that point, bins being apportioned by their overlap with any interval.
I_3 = 574.1 nm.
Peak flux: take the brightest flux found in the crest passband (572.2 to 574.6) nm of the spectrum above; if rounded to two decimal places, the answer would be 6.76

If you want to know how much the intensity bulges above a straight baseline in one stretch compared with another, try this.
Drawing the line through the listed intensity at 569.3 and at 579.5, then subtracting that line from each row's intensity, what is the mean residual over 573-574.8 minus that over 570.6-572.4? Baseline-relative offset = 0.11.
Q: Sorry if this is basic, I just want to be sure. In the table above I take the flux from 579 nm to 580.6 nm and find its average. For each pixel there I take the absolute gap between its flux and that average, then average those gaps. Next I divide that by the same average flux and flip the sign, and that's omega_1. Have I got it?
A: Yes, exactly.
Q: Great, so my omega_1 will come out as -0.048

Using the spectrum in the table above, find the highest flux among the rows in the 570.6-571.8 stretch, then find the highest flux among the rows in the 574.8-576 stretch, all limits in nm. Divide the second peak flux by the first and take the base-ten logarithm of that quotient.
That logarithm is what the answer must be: 0.04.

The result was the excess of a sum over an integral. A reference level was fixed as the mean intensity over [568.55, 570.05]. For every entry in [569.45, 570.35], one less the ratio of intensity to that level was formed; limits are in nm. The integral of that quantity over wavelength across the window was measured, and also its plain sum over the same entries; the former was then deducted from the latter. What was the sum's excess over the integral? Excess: 0.020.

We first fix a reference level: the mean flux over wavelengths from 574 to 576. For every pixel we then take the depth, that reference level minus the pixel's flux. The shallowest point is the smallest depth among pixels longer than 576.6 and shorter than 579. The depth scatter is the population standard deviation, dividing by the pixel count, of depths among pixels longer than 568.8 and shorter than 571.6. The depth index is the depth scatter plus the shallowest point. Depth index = -0.15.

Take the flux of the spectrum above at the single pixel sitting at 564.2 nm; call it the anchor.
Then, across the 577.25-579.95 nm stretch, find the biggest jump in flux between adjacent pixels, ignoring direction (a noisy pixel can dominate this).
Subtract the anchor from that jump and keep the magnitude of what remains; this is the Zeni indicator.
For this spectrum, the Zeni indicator 4.94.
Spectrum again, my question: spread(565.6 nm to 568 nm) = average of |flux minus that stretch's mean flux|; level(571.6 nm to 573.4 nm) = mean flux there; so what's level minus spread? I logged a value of 6.27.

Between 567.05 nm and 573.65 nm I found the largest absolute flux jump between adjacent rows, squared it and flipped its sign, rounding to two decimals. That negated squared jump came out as -0.58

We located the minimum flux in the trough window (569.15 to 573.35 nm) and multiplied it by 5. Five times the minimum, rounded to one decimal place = 28.4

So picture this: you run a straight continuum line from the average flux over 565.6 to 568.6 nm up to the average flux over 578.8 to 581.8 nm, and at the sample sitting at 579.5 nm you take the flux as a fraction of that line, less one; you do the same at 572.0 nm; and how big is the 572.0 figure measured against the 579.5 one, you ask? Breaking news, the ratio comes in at 1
